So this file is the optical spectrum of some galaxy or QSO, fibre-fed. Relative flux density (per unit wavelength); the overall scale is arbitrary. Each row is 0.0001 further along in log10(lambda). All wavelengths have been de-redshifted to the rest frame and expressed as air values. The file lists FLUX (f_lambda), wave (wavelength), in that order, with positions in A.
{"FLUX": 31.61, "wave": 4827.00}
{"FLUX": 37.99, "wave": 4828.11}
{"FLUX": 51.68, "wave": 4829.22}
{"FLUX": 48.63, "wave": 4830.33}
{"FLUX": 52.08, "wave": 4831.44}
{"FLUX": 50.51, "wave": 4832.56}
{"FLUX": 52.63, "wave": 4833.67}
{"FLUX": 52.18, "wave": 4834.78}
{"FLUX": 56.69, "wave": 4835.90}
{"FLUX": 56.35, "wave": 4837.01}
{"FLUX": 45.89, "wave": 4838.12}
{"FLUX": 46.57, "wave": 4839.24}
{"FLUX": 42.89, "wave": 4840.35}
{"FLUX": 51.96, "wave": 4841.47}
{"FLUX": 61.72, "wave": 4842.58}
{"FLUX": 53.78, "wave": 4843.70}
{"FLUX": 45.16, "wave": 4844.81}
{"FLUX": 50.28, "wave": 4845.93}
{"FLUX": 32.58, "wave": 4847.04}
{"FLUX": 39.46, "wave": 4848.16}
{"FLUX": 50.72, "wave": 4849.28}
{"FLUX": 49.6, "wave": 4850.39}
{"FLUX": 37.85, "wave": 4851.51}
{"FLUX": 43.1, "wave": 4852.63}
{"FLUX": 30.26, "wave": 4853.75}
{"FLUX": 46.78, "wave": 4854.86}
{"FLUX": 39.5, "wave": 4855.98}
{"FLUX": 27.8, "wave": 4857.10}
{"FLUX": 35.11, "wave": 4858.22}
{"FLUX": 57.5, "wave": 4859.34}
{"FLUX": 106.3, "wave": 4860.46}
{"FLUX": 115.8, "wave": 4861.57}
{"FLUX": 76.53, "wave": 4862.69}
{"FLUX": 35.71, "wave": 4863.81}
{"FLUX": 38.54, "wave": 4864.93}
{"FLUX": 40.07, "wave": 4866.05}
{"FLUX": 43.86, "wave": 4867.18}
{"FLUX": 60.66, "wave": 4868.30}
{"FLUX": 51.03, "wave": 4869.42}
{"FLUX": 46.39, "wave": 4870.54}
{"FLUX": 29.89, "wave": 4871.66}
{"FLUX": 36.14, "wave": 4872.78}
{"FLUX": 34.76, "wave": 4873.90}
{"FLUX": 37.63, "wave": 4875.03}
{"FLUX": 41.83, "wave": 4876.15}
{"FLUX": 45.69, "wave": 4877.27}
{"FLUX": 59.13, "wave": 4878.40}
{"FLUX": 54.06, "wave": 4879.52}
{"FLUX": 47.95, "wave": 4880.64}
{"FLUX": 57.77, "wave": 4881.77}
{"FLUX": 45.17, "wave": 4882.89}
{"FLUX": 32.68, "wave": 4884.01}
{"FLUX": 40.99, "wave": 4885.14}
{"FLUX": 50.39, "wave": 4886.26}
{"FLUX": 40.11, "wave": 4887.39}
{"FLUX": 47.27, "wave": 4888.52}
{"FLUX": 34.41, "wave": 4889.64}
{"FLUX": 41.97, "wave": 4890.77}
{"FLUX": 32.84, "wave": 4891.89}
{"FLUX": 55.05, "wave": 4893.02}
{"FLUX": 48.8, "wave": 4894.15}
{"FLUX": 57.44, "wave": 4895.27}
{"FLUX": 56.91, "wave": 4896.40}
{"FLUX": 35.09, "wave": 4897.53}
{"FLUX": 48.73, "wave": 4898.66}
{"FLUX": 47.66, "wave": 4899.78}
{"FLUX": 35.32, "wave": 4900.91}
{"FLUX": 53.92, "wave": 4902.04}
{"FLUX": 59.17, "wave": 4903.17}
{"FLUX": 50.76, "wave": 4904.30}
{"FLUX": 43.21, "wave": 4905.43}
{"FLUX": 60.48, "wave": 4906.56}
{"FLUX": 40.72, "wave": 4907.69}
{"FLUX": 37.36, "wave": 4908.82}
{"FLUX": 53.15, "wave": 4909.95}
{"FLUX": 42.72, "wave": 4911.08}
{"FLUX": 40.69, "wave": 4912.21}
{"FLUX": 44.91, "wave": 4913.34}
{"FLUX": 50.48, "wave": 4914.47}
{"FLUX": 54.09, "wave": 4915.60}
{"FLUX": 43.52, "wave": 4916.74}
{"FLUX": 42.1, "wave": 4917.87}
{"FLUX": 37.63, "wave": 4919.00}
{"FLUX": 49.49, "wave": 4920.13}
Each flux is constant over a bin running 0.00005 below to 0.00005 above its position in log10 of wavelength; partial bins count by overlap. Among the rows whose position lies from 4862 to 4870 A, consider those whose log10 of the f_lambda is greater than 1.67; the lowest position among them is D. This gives 4862.69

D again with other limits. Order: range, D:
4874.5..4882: 4878.40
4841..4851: 4841.47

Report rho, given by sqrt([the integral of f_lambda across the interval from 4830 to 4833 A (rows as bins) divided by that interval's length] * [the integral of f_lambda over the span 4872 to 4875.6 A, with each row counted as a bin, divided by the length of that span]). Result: 42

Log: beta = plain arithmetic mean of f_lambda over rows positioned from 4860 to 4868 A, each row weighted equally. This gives 65.3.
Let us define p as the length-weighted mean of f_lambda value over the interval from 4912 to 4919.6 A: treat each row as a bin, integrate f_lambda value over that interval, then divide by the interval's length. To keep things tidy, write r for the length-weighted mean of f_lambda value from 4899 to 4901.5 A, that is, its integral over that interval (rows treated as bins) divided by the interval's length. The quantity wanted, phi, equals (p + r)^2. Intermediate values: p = 45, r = 42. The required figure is 7631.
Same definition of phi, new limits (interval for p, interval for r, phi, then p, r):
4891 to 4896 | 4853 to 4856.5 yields 7659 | 48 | 39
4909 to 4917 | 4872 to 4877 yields 7136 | 47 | 38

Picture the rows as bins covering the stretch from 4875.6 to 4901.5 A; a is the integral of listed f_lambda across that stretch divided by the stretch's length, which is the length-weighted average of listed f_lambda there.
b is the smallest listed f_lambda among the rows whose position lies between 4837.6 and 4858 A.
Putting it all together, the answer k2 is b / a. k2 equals 0.605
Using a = 46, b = 27.8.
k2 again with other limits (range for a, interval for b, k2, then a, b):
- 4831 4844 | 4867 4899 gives 0.576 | 52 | 29.89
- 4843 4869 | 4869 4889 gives 0.593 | 50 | 29.89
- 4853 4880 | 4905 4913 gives 0.754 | 50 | 37.36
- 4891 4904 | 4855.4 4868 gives 0.577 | 48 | 27.8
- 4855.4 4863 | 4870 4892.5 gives 0.459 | 65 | 29.89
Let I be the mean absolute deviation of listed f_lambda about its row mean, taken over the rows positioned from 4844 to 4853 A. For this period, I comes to 5.3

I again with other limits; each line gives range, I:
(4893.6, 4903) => 6.5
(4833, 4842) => 4.1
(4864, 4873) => 7.2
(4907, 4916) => 5.3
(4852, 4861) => 16.8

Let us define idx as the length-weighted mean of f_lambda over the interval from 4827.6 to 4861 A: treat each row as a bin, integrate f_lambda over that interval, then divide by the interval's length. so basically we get 48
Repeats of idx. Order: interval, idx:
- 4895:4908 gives 49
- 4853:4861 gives 49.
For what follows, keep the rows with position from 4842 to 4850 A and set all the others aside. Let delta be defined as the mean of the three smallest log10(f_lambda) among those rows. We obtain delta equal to 1.59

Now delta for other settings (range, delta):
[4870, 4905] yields 1.50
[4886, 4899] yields 1.53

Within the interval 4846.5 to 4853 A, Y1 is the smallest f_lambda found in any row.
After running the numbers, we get 32.58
